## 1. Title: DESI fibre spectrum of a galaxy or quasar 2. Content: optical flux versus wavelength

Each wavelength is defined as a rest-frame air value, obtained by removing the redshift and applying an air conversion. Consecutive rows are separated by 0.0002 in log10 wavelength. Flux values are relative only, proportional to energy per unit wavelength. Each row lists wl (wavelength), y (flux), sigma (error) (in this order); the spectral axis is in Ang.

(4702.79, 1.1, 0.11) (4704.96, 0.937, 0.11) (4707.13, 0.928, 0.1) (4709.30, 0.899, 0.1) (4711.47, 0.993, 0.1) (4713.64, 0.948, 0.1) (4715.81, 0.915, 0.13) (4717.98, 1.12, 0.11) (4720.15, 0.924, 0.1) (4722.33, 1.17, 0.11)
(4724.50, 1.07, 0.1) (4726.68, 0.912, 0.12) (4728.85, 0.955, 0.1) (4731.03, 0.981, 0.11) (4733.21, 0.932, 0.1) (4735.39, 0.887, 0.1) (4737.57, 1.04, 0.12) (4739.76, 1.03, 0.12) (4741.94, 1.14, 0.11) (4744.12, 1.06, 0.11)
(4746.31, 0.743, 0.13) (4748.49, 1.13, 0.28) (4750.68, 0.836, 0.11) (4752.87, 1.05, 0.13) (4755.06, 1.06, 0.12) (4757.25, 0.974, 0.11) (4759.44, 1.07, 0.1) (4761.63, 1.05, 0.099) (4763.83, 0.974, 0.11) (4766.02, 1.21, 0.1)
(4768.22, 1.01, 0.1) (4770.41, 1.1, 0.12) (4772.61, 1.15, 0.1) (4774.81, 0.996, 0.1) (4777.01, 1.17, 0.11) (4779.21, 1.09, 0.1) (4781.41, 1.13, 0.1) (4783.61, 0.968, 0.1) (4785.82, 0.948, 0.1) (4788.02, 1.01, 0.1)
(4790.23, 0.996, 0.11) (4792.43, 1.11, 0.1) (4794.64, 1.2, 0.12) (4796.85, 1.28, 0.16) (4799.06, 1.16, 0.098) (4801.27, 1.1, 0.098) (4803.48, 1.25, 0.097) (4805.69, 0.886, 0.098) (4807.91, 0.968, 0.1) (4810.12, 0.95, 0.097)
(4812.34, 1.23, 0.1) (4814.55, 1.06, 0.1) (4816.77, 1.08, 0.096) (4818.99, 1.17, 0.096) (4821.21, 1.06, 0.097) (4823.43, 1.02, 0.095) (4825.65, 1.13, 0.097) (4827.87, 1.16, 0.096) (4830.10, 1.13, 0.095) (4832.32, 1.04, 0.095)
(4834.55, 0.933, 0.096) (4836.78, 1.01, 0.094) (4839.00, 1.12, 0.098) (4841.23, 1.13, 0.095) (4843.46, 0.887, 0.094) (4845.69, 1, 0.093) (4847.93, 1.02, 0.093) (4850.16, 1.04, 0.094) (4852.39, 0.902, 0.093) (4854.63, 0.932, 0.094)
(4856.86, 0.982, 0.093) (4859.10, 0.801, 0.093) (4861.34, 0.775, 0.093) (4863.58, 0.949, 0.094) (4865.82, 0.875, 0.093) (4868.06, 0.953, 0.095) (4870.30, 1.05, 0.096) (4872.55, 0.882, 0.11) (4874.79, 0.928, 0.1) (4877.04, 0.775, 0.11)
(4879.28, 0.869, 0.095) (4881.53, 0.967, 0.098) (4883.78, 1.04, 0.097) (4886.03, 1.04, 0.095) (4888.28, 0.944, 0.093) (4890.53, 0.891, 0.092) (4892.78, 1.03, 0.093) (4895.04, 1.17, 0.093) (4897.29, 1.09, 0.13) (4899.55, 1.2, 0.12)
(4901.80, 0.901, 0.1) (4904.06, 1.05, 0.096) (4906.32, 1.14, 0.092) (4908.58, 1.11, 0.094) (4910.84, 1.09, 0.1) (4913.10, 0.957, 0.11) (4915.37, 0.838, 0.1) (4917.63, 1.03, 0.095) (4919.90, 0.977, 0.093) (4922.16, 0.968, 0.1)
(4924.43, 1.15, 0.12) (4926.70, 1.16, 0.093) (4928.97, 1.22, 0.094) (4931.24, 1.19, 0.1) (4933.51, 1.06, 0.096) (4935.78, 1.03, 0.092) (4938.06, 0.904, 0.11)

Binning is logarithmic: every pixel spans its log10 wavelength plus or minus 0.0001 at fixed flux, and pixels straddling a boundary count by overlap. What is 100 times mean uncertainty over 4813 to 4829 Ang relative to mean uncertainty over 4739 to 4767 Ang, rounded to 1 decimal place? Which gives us 77.2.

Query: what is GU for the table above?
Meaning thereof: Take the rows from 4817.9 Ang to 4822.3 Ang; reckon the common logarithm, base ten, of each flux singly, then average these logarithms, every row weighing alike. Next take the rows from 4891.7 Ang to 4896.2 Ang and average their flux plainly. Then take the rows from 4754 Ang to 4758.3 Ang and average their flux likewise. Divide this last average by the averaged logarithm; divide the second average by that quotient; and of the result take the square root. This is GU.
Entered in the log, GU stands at 0.22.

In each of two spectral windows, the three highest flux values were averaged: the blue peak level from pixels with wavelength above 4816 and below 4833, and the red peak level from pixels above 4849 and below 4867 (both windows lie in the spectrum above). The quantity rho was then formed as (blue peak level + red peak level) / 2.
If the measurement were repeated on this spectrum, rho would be 1.07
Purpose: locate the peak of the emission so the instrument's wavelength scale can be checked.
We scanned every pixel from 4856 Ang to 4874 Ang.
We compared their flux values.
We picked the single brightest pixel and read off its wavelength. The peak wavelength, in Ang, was 4870.30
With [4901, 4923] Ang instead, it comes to 4906.32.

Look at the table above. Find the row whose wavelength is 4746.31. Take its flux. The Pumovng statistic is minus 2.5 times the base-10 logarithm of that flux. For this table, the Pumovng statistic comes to 0.32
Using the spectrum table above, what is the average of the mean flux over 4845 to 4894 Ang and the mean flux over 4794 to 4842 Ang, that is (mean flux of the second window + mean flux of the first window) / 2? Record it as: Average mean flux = 1.02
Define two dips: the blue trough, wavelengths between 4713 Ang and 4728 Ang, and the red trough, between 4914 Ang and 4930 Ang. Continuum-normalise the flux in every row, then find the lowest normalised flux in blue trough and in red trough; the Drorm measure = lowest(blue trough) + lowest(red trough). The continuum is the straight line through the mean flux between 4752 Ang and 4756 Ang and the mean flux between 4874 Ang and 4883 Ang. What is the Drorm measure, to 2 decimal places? 1.83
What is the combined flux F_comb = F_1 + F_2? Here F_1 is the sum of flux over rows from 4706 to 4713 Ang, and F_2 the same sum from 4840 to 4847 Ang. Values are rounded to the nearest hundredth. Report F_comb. 5.84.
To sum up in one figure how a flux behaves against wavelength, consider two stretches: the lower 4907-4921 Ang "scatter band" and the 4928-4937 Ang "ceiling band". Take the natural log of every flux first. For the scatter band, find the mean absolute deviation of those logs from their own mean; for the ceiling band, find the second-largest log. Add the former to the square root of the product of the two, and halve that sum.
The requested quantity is 0.097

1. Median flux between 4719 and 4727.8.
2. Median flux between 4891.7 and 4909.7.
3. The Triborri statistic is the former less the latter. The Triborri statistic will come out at -0.10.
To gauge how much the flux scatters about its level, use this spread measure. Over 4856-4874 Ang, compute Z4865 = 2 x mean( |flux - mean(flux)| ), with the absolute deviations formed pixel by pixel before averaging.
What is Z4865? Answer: 0.150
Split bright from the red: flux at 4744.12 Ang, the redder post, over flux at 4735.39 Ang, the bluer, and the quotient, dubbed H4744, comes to 1.20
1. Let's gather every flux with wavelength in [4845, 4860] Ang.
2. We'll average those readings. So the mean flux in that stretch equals 0.95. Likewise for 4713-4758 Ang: 0.99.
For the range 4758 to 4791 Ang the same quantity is 1.06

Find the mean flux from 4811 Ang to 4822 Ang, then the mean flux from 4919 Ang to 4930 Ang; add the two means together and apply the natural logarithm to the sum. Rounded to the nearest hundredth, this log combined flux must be 0.80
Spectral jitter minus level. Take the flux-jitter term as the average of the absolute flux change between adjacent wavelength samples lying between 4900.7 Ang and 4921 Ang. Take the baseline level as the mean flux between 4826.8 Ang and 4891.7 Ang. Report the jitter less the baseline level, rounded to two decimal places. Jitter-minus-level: -0.87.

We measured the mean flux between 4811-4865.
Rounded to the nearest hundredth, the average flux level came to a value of 1.02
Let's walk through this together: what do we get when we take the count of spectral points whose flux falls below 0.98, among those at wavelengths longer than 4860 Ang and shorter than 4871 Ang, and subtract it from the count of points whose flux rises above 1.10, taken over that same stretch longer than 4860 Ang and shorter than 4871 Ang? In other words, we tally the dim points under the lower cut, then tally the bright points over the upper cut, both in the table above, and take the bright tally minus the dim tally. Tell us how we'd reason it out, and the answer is -4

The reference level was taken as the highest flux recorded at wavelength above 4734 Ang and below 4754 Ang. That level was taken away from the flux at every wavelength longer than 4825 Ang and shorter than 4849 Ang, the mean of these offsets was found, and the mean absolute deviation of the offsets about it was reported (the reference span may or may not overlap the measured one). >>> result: 0.076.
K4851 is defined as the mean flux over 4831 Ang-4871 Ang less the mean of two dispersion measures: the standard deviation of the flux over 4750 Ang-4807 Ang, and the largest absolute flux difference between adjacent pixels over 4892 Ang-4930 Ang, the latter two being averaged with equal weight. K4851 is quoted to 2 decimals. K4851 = 0.76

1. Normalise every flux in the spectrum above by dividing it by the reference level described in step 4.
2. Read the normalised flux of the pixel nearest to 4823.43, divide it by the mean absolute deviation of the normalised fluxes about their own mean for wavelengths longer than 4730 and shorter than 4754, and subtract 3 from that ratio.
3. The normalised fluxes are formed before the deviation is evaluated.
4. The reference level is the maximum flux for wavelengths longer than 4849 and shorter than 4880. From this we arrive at 7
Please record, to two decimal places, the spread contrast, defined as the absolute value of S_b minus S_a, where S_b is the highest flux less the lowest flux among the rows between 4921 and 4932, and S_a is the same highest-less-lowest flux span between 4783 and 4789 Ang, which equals 0.19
